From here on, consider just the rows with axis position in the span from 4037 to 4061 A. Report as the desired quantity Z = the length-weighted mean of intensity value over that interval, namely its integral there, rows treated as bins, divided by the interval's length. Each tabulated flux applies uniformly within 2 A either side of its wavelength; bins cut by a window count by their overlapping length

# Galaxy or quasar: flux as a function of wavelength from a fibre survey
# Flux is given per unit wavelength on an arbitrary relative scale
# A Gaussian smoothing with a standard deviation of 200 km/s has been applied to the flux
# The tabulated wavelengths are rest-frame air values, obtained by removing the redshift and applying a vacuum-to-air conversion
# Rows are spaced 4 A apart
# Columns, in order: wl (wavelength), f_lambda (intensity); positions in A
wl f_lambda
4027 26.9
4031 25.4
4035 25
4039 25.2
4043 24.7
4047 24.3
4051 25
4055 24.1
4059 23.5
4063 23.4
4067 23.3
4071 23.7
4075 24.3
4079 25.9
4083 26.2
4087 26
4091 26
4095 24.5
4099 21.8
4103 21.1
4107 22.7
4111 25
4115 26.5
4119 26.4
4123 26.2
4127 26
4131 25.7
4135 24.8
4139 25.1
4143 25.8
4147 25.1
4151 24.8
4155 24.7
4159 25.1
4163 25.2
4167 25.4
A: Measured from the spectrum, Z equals 24.5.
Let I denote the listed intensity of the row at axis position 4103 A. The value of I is 21.1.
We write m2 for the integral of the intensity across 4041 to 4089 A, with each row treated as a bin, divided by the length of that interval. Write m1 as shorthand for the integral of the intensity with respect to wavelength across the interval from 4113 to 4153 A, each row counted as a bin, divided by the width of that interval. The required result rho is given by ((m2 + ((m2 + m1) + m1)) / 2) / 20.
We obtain 2.509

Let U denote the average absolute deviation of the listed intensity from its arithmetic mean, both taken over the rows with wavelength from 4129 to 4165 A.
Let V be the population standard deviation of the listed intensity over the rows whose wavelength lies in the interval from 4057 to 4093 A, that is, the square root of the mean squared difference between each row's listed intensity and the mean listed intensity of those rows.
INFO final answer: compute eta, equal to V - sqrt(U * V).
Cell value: 0.63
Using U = 0.3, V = 1.2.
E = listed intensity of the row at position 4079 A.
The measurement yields 25.9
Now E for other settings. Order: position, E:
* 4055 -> 24.1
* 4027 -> 26.9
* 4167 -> 25.4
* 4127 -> 26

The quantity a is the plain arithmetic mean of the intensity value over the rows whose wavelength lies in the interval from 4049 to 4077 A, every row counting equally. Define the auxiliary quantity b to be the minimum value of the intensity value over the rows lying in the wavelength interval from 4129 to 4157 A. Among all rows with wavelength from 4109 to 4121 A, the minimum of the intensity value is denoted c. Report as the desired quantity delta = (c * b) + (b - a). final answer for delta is 618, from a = 23.9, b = 24.7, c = 25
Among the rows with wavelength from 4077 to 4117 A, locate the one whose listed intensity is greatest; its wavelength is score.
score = 4115 A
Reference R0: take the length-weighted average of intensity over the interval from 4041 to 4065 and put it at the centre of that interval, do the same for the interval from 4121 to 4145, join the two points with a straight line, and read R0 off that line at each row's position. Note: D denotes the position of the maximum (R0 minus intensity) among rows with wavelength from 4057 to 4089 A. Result 4067 A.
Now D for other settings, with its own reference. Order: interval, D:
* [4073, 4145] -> 4103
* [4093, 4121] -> 4103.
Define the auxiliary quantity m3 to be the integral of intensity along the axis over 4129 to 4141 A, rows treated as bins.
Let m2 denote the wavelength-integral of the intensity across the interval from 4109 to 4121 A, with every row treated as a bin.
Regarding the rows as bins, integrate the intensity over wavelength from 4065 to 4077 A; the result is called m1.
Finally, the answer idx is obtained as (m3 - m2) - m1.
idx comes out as -294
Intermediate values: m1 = 285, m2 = 312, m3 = 302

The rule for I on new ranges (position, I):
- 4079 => 25.9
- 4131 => 25.7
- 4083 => 26.2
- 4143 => 25.8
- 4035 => 25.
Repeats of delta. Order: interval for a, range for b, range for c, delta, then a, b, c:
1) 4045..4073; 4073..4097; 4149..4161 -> 601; 23.9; 24.3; 24.7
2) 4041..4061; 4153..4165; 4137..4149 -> 620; 24.3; 24.7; 25.1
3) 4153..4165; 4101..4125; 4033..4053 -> 509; 25.0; 21.1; 24.3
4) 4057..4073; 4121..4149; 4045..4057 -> 599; 23.5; 24.8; 24.1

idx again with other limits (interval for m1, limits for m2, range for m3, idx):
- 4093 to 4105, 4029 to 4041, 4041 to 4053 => -276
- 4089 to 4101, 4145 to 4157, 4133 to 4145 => -285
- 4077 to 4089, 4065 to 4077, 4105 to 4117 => -301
